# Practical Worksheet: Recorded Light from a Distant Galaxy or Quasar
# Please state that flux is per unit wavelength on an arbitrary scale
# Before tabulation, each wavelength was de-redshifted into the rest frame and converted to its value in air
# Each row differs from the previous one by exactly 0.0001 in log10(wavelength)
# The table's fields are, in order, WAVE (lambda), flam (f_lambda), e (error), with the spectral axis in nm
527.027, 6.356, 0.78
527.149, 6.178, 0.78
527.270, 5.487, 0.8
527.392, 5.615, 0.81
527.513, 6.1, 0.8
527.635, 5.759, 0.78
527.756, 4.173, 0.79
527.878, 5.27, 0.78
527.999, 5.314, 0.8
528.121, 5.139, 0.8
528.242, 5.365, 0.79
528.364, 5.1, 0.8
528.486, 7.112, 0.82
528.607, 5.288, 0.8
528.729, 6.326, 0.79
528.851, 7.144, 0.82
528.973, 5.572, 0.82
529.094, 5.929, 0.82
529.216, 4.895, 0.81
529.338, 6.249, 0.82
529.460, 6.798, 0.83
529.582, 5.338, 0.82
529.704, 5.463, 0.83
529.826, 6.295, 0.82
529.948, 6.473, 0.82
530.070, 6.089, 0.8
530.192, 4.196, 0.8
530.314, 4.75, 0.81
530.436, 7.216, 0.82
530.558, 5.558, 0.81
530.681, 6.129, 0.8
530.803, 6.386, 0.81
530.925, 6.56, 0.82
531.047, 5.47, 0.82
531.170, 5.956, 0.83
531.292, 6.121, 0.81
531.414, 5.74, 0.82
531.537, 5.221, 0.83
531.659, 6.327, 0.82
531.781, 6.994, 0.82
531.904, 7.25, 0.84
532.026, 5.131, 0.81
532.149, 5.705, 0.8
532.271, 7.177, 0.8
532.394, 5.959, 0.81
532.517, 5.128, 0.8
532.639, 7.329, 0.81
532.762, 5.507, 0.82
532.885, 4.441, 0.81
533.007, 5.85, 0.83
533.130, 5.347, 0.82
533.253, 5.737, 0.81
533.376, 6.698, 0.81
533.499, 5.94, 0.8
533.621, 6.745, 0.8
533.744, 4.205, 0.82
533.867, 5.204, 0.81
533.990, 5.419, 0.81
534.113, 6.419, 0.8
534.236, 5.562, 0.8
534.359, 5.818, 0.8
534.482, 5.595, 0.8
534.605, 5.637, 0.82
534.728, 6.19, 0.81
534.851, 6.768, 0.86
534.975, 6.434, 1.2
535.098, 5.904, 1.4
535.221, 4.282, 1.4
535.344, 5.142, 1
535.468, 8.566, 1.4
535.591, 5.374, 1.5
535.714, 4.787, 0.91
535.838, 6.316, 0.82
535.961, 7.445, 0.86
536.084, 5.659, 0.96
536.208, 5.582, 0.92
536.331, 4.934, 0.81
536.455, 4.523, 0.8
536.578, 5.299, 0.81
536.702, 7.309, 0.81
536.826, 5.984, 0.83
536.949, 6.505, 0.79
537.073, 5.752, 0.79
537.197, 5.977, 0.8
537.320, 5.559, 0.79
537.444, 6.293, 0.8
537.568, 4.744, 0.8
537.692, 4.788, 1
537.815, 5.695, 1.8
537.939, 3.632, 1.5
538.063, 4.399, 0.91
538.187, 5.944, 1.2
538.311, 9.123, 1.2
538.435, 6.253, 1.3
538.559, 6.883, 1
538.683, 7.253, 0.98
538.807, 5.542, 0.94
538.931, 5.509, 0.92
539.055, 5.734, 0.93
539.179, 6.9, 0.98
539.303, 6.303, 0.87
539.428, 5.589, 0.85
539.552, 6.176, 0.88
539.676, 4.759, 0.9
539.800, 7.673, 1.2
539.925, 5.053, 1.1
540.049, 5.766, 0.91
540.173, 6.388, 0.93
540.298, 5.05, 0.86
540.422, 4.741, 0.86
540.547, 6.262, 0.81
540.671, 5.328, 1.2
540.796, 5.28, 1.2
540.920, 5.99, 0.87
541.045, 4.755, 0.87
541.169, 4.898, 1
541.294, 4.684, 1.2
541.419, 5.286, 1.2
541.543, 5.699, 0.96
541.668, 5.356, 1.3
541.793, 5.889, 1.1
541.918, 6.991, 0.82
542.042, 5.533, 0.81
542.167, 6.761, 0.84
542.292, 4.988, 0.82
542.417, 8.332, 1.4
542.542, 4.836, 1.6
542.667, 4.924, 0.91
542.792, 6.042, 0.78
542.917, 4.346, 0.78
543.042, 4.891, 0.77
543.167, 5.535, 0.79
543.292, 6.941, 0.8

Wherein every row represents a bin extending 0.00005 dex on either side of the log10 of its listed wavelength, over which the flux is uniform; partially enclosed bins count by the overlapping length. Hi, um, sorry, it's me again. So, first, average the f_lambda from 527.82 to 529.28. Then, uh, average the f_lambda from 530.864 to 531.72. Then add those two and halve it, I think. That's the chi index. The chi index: 5.81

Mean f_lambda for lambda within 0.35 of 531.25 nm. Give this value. 5.8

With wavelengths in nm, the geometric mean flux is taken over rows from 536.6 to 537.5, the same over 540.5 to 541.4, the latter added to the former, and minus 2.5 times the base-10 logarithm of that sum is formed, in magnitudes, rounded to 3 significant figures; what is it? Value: -2.65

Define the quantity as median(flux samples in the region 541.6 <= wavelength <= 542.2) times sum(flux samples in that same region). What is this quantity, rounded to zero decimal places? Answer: 180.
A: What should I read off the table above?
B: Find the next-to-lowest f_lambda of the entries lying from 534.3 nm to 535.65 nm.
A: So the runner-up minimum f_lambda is 5.142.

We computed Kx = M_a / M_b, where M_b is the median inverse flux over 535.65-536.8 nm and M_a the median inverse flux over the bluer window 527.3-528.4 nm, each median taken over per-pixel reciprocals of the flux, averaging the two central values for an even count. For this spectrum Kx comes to 1.05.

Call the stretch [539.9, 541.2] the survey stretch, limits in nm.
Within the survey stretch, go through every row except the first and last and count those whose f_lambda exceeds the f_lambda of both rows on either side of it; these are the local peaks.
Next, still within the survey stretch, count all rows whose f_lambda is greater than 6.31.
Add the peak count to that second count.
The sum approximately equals 4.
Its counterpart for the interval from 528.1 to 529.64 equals 9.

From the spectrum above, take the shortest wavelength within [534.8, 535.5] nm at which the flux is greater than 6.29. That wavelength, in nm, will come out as 534.851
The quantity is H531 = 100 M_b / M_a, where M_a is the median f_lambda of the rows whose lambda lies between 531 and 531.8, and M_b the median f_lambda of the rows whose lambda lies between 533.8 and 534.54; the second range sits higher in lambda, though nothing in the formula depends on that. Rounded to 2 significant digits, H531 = 94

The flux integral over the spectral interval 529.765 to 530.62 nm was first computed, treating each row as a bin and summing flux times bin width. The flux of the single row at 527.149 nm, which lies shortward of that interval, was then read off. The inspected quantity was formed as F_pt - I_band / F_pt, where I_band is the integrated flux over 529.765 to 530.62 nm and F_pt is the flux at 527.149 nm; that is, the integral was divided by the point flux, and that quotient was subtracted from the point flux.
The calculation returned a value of 5.4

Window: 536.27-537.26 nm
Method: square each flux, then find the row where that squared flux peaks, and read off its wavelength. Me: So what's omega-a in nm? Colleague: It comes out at 536.702 nm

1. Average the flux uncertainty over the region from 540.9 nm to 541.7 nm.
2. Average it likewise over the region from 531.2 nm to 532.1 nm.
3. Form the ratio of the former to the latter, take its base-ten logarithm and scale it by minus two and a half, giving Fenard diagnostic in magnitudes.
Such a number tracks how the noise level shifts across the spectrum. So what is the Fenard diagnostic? -0.27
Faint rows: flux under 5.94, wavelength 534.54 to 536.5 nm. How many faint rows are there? 10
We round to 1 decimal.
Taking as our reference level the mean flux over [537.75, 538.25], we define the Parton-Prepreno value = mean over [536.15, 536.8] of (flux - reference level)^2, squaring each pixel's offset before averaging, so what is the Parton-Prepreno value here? 1.3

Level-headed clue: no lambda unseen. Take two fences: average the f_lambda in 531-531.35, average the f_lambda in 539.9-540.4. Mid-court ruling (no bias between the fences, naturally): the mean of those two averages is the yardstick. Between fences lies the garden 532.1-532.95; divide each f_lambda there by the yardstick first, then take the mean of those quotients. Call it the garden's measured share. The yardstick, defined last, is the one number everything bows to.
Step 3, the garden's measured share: 1.03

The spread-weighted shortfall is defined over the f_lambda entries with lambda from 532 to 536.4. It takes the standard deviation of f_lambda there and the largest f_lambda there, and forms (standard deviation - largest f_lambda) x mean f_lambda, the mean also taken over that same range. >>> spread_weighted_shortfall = -45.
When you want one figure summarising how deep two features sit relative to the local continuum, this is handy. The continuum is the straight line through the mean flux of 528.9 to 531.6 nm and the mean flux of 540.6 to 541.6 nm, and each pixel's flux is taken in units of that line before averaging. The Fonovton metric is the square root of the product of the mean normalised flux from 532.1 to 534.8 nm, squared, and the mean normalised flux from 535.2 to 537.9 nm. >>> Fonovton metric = 1.05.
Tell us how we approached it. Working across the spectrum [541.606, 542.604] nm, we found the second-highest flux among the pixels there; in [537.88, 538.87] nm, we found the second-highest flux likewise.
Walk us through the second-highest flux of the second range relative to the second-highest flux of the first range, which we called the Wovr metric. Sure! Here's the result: 1.04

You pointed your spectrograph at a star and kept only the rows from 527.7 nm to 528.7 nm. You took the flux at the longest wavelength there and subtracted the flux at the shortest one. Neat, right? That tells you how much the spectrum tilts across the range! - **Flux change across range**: 1.1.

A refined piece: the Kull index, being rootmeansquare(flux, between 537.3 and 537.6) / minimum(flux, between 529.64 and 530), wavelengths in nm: 1.02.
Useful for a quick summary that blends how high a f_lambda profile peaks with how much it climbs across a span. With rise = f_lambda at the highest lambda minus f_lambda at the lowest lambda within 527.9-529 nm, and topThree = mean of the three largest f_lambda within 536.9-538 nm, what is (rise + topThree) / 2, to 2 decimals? 3.26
